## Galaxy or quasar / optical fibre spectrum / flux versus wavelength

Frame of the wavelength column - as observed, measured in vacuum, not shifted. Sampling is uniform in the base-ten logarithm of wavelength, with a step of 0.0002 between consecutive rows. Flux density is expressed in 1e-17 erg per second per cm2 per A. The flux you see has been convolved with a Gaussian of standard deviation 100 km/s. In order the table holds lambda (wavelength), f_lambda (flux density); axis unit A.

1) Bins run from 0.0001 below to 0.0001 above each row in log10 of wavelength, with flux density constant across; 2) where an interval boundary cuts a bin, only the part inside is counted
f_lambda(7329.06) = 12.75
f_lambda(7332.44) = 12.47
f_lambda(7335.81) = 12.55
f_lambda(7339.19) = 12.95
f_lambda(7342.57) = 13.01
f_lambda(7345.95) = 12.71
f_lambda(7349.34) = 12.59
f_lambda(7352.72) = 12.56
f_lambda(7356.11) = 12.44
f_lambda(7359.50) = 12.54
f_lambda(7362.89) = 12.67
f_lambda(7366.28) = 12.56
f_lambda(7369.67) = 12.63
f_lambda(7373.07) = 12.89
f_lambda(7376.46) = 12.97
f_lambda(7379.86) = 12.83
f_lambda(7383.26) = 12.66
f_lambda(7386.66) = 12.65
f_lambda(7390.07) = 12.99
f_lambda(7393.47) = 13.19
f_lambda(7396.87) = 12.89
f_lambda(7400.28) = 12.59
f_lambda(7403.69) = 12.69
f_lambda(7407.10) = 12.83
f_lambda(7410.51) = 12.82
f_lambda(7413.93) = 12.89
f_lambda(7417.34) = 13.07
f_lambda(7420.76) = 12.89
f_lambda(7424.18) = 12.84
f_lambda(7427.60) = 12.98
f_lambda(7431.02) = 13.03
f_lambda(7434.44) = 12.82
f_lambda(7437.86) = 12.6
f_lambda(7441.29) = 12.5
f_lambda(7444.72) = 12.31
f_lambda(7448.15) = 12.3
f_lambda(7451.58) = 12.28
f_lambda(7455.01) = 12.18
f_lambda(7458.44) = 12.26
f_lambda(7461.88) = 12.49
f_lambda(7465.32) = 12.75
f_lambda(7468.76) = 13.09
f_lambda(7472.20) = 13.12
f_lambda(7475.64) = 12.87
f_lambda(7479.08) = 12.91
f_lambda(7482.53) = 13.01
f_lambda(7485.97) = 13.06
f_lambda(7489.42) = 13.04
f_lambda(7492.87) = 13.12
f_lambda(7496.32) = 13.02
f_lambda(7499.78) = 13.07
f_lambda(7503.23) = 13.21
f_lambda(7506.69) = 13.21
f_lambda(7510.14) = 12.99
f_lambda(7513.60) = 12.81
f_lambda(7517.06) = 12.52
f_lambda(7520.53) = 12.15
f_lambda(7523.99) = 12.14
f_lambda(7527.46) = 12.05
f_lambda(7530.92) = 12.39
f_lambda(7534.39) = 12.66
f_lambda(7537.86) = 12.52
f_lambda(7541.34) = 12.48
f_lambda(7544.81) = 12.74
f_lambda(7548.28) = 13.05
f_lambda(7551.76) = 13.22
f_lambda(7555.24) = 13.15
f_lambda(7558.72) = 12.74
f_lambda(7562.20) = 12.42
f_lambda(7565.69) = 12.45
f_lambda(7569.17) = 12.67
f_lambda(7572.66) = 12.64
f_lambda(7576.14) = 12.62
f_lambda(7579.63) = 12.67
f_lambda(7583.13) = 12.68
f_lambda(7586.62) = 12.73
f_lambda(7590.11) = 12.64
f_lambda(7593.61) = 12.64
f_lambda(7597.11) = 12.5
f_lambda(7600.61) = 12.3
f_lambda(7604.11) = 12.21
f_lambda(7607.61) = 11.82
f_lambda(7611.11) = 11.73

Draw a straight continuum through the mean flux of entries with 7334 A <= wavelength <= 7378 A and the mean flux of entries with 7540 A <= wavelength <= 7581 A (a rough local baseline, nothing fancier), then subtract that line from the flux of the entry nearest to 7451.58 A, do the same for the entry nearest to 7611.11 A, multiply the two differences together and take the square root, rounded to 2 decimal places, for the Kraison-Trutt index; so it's 0.67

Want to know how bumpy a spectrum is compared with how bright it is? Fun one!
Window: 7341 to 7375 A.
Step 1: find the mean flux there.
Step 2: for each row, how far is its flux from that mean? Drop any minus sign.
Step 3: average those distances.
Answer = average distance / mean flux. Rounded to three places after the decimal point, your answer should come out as 0.010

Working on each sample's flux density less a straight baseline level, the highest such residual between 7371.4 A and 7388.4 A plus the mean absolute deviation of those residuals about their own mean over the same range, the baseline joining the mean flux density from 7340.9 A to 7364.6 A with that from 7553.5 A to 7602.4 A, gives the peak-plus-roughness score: 0.44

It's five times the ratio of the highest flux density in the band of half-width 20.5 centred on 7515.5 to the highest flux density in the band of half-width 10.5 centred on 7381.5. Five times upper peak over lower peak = 5.08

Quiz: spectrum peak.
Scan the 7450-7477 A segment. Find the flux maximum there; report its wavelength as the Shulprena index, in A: 7472.20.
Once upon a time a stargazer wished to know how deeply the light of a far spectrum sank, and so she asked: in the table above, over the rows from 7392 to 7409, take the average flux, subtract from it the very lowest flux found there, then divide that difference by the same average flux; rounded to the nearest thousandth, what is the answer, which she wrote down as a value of 0.019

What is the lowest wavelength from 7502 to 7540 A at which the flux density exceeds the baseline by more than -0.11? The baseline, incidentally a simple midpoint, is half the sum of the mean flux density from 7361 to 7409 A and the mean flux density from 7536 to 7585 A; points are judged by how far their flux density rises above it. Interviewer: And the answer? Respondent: 7503.23 A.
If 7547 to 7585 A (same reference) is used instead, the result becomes 7548.28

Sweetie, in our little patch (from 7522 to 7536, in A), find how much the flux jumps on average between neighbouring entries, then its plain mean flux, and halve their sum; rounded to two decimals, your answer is 6.27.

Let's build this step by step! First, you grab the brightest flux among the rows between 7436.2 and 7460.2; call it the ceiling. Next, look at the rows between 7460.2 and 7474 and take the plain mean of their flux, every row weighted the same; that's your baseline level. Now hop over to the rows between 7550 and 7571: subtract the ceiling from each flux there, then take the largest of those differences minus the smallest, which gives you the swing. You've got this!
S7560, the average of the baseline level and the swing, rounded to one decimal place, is 6.8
